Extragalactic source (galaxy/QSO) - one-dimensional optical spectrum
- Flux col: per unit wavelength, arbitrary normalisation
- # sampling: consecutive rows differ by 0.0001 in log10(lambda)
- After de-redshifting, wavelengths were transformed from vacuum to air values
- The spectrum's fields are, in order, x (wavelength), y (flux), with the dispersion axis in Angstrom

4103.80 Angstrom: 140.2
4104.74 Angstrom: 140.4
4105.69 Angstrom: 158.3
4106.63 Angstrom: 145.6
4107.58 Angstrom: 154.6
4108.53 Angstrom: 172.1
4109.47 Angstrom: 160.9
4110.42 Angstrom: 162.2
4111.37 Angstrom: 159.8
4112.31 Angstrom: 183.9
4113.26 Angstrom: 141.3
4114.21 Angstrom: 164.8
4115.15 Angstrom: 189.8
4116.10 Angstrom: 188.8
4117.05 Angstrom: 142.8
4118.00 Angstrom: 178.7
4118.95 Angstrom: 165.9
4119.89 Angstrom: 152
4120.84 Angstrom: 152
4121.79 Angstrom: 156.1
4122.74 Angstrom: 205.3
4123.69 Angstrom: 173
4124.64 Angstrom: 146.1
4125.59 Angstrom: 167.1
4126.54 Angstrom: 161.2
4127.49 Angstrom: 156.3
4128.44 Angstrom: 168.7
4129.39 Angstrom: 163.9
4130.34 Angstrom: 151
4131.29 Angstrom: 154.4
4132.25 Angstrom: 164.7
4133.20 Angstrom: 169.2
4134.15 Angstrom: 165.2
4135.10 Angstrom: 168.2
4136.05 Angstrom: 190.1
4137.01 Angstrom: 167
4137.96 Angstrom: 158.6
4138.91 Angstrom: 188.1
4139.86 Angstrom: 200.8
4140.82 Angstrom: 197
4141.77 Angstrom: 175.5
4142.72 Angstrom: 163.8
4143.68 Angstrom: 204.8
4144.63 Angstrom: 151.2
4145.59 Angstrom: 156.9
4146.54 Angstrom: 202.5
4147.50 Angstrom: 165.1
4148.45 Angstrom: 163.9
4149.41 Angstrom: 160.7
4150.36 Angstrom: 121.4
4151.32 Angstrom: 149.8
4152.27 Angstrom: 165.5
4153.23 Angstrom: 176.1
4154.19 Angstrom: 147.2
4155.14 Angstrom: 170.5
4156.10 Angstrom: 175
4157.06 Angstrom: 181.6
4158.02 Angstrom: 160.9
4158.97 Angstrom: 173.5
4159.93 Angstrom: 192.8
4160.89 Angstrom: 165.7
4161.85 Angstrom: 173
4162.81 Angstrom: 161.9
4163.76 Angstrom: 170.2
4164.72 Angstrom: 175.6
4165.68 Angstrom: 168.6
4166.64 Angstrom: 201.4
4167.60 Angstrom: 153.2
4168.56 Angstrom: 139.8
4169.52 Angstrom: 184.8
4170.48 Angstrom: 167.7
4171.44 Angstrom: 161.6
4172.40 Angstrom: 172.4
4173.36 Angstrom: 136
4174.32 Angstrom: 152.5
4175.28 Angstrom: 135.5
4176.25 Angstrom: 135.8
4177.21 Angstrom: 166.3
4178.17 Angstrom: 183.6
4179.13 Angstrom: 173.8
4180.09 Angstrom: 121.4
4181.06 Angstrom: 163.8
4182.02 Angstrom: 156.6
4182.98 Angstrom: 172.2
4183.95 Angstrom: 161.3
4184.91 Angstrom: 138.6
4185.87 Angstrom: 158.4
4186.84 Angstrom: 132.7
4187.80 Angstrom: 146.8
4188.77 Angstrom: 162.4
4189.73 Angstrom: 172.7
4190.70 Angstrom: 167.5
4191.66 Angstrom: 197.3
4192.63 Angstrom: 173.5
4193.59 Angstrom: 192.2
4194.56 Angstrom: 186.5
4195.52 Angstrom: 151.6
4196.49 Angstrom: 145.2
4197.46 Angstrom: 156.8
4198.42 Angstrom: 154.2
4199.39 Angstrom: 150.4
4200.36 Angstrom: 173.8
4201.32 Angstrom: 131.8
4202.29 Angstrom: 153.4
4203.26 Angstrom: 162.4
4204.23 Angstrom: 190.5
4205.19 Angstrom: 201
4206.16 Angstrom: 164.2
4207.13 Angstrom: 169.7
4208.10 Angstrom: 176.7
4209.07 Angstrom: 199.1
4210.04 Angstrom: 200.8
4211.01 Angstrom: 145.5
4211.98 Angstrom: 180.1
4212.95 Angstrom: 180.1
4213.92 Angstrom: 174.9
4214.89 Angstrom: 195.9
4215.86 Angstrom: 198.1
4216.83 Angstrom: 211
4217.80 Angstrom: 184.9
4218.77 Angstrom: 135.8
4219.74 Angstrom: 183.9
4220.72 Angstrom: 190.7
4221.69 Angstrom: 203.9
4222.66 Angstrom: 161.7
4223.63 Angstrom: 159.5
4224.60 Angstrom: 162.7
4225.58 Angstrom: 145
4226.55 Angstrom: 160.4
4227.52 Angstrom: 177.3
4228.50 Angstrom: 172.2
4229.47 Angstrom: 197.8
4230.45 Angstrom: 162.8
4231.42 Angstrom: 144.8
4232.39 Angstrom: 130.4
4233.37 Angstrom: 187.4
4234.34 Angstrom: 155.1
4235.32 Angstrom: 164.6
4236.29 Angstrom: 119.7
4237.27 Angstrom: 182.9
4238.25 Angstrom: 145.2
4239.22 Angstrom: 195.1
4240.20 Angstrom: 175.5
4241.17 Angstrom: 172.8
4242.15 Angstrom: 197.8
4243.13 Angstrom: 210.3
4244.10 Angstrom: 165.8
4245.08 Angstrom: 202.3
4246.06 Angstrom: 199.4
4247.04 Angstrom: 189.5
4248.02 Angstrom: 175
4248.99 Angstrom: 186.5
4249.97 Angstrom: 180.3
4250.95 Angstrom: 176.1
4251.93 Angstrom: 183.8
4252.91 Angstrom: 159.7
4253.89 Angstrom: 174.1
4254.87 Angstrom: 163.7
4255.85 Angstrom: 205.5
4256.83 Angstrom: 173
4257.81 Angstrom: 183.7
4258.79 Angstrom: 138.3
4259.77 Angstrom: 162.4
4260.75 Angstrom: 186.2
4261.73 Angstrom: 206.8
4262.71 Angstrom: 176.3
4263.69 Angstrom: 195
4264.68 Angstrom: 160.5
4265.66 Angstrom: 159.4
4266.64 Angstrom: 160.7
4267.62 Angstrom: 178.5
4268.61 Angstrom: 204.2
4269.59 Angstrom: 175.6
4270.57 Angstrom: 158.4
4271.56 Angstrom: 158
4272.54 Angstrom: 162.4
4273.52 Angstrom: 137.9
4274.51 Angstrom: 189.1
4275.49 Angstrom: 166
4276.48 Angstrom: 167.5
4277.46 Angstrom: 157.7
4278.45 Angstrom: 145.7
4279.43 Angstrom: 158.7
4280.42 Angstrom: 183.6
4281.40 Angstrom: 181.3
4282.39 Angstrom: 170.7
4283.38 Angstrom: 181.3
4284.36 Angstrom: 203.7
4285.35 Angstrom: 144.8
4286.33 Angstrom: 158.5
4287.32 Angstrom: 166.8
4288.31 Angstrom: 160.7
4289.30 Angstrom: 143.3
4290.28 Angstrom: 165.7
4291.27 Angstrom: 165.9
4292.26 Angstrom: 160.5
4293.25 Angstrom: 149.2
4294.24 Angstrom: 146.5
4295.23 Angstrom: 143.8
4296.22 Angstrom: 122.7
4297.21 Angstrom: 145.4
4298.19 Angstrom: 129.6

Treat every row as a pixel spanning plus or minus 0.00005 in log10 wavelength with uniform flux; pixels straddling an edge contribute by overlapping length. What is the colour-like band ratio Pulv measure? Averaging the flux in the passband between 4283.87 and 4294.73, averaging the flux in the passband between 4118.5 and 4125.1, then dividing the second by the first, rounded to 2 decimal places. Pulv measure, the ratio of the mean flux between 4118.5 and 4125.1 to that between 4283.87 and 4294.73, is 1.02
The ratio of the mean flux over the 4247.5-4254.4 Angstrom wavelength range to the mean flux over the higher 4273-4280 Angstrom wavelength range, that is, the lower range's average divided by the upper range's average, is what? 1.10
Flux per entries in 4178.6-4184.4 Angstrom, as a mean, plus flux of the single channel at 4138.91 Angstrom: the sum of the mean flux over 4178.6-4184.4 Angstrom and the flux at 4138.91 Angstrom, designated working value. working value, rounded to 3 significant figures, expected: 346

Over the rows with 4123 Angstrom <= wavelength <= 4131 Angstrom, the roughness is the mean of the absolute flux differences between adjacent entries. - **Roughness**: 13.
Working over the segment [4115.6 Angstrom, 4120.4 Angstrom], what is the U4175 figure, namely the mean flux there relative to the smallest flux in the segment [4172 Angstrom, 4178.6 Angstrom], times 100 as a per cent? 122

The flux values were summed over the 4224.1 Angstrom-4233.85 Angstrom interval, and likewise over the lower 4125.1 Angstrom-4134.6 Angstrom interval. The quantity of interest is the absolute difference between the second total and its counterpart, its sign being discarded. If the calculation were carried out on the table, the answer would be 19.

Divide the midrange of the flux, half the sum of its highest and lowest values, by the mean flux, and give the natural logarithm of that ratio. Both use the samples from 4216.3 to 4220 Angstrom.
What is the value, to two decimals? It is -0.03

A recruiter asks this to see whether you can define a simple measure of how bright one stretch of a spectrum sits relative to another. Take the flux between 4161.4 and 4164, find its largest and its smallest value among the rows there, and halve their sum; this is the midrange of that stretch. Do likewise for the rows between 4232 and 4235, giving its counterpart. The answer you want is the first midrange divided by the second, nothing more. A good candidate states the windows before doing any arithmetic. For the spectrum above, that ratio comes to 1.05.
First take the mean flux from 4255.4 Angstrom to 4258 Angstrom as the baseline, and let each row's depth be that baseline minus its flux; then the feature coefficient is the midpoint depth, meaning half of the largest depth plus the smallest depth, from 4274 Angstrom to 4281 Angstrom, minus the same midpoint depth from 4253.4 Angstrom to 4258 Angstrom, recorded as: 17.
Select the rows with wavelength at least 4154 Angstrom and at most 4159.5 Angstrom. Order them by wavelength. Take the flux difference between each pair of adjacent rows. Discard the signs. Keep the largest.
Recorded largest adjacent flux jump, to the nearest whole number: 23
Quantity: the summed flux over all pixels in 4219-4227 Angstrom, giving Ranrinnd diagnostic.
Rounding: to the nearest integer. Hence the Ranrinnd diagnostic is 1368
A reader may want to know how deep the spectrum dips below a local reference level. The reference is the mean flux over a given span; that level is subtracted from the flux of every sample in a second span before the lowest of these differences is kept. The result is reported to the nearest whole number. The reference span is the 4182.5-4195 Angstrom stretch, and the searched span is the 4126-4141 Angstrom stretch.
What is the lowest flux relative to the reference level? -15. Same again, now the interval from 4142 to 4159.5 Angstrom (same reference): -45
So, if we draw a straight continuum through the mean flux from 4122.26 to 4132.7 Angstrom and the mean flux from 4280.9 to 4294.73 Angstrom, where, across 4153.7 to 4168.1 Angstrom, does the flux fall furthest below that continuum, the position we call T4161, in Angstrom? 4154.19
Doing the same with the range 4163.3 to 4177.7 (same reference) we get 4175.28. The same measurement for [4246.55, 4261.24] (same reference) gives 4258.79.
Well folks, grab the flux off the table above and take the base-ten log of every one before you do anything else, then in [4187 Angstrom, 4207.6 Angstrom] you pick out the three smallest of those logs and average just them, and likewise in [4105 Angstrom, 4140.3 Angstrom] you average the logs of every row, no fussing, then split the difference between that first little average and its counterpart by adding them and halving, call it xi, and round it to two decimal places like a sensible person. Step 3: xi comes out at 2.18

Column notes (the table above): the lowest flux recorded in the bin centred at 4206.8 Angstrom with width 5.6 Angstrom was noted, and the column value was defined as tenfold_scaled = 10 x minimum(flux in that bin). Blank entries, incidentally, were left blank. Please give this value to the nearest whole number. 1642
